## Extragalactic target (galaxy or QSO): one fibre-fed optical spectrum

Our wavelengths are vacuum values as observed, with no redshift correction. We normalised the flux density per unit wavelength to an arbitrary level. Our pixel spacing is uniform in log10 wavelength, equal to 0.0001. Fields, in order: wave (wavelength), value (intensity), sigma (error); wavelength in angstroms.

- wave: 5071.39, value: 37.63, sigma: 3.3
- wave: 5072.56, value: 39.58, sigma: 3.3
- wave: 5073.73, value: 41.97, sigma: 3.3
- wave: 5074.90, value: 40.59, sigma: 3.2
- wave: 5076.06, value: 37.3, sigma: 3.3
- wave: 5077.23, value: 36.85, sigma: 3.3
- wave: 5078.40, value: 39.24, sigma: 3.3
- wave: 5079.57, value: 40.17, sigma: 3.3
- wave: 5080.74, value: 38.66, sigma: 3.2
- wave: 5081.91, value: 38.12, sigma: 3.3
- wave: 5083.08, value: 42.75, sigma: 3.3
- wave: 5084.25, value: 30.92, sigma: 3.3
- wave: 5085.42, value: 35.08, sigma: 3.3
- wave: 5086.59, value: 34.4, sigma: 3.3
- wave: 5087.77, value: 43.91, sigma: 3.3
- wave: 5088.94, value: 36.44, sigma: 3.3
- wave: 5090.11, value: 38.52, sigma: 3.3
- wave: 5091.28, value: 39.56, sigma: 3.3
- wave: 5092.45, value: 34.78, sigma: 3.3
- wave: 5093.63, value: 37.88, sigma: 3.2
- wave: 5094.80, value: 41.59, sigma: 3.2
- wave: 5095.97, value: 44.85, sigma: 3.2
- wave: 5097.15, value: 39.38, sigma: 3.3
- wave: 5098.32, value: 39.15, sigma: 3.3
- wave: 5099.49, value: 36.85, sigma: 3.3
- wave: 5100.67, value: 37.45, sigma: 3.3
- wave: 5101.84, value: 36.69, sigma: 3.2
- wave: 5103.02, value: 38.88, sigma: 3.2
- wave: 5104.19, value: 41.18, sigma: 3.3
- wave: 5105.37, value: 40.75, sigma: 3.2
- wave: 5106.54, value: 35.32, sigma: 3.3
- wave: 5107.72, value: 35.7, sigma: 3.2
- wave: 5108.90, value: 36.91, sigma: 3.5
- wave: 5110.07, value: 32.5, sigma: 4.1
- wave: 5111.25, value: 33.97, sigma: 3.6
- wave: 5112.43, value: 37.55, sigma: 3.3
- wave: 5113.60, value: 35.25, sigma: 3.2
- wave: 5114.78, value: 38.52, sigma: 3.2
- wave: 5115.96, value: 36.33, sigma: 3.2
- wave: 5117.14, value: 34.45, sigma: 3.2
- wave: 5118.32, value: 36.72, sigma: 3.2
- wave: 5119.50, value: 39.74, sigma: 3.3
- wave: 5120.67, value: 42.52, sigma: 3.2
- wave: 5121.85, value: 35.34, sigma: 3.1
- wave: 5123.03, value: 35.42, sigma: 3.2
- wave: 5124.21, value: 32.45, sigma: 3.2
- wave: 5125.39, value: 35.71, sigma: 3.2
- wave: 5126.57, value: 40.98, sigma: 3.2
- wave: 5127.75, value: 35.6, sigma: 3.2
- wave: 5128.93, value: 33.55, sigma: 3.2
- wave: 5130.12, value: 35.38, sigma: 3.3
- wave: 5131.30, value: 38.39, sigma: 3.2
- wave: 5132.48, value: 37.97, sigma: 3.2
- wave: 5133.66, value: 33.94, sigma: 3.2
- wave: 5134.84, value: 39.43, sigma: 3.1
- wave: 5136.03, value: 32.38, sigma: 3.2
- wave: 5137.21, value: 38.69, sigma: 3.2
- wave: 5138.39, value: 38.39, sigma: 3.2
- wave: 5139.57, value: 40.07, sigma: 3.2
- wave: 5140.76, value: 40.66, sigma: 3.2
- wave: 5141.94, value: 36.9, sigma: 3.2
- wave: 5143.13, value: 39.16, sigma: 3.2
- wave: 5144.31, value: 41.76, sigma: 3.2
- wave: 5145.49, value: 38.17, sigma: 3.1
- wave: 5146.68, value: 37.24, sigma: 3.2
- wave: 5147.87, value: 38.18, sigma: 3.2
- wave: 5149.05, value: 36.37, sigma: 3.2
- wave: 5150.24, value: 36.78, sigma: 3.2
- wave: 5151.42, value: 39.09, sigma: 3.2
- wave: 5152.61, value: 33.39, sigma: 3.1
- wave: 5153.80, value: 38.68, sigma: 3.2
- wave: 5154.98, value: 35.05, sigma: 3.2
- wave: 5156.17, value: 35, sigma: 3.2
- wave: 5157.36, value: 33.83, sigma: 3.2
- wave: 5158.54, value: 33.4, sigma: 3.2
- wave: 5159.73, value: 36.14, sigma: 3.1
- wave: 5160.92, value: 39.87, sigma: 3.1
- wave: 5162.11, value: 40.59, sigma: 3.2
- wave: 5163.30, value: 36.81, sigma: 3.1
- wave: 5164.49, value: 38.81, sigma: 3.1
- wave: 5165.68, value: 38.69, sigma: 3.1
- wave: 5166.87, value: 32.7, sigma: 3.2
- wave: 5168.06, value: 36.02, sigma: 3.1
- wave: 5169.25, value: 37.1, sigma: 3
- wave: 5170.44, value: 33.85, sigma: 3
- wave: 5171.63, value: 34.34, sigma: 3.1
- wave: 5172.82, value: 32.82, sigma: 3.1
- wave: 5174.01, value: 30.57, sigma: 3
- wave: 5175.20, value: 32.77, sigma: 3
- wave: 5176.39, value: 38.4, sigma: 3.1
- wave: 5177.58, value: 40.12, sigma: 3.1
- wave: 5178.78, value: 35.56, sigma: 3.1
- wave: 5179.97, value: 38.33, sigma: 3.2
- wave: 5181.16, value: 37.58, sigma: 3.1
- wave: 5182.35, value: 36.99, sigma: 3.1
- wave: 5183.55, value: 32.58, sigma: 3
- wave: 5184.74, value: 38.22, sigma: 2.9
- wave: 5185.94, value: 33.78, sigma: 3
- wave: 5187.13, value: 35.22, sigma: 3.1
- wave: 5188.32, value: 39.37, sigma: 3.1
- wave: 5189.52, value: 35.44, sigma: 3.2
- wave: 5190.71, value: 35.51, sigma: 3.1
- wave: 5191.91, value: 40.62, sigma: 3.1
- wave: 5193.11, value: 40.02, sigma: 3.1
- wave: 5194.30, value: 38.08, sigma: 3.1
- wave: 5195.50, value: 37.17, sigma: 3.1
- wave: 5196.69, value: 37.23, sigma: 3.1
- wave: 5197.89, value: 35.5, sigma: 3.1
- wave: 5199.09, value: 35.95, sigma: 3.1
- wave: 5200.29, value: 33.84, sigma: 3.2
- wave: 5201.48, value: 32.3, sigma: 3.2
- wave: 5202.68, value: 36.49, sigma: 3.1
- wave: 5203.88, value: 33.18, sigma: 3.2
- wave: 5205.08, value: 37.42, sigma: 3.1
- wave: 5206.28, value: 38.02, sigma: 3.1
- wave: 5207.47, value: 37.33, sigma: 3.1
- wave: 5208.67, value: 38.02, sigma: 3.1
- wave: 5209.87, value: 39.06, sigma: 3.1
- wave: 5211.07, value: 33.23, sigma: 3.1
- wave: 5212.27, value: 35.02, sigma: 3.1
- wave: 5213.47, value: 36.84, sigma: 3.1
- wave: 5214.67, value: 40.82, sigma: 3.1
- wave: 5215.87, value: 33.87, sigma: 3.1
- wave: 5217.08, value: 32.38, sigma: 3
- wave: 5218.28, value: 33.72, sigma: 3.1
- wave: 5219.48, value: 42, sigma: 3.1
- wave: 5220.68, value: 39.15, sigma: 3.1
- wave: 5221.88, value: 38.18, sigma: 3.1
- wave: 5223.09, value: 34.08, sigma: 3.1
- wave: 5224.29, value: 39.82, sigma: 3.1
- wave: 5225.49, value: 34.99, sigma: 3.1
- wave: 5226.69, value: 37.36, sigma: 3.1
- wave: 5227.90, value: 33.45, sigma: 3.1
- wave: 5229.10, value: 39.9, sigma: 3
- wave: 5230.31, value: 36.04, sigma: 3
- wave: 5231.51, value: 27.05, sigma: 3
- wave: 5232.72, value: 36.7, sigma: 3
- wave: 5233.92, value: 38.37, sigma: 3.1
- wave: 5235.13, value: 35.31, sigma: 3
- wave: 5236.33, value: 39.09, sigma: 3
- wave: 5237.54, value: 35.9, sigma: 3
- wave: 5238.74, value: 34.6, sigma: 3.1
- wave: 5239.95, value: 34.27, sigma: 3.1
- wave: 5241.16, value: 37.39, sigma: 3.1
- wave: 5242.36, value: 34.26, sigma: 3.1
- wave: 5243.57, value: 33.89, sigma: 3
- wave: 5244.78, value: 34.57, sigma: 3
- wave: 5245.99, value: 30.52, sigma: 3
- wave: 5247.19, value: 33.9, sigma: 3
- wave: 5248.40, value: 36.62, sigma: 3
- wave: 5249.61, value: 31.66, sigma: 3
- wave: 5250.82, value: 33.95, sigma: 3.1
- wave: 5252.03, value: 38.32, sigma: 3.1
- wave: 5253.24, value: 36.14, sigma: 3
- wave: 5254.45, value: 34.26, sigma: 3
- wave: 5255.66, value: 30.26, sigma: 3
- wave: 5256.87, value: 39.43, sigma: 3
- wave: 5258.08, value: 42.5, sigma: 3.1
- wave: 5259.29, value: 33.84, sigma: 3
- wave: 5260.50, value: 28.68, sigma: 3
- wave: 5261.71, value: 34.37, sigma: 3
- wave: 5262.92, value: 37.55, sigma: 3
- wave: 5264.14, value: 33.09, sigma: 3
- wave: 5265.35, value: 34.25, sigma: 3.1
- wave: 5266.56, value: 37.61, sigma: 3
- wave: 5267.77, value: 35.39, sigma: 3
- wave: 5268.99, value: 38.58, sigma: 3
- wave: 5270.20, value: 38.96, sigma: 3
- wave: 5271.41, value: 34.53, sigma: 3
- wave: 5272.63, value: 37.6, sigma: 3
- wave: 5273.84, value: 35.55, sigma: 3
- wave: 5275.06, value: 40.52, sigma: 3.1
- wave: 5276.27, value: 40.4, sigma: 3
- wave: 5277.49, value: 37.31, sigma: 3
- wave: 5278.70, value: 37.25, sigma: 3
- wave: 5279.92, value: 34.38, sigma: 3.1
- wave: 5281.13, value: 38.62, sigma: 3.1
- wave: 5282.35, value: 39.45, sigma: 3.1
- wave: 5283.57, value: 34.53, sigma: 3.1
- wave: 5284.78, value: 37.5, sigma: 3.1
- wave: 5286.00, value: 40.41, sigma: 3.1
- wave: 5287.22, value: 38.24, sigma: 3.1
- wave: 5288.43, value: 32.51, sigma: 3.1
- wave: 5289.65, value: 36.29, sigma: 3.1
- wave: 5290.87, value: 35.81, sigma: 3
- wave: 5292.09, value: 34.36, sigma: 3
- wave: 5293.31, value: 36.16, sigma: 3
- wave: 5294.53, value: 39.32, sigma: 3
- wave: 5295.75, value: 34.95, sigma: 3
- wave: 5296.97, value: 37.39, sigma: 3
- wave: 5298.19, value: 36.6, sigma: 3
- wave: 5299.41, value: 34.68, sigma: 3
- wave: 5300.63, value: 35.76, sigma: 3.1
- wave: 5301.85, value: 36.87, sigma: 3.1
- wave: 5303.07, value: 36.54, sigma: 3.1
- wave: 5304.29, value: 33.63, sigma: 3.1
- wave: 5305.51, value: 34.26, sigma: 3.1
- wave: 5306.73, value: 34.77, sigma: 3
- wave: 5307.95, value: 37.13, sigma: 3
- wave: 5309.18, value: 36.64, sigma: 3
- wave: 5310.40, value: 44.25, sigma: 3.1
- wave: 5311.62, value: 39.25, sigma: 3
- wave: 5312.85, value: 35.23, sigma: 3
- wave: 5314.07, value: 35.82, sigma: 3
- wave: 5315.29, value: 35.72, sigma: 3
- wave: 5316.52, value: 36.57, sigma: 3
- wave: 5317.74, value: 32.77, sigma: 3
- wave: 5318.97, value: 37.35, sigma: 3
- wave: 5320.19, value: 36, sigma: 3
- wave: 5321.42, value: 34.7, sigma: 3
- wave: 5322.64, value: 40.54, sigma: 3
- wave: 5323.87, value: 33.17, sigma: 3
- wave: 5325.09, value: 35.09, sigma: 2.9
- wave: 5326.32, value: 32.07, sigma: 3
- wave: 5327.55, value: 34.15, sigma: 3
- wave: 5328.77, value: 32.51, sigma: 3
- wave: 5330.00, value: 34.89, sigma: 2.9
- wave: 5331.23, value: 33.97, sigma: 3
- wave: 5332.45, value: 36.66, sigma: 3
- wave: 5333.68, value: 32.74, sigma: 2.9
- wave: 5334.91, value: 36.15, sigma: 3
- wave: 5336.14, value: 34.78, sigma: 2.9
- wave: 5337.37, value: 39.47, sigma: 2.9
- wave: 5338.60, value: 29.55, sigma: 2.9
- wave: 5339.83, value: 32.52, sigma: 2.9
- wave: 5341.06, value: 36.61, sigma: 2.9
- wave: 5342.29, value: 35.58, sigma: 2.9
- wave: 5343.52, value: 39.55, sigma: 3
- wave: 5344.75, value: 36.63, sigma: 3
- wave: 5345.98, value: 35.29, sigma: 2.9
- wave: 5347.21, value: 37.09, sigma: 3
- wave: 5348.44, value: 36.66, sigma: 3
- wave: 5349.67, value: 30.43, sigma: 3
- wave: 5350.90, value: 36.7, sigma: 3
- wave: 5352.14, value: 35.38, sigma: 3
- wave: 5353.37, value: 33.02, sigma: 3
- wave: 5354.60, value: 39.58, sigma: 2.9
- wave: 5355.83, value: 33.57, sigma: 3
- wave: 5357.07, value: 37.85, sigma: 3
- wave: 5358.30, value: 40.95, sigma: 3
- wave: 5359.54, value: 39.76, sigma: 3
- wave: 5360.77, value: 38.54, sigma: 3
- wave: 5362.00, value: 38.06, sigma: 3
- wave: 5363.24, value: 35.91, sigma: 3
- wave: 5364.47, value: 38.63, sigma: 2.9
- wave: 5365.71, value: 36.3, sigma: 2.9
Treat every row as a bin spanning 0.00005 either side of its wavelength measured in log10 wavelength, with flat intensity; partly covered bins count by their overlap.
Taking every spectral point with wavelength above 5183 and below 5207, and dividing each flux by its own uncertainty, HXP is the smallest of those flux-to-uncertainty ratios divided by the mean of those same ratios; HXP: 0.86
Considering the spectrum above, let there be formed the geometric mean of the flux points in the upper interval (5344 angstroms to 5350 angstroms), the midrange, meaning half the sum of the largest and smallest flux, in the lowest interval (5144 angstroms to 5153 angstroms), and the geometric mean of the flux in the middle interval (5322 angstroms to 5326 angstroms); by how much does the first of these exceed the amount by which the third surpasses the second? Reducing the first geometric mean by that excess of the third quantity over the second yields 36.6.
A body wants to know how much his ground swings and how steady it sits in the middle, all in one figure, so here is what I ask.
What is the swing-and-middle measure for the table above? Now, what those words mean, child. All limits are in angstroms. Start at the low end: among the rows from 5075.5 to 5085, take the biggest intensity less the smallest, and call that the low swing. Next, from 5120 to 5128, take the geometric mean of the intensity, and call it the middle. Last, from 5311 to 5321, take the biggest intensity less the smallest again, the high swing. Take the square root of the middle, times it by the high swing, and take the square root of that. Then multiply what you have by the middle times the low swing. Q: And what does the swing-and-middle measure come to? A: 2722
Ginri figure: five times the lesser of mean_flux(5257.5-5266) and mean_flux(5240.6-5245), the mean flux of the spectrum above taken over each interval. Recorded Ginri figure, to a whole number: 174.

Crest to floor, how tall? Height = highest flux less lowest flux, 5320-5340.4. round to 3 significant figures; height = 11.0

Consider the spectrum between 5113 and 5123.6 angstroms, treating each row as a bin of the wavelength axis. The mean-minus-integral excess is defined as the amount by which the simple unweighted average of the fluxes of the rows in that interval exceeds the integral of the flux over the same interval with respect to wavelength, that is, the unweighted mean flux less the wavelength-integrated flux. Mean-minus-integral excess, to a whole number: -357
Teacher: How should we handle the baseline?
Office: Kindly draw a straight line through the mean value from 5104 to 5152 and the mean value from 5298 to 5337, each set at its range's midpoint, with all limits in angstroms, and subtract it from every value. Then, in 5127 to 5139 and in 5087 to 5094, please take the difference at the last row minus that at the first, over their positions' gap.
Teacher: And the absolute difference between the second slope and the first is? 1.3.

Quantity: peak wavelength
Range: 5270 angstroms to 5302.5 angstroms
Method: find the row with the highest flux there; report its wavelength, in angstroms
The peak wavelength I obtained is 5275.06 angstroms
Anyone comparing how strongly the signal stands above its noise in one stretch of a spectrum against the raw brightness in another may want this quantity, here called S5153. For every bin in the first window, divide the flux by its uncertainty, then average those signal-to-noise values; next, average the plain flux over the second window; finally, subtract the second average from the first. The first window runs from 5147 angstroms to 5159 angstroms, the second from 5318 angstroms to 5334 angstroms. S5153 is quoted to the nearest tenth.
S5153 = -23.6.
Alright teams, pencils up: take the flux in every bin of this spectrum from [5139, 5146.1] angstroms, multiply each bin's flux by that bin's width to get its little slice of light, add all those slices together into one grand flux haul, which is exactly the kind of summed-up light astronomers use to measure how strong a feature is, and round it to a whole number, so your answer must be 280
